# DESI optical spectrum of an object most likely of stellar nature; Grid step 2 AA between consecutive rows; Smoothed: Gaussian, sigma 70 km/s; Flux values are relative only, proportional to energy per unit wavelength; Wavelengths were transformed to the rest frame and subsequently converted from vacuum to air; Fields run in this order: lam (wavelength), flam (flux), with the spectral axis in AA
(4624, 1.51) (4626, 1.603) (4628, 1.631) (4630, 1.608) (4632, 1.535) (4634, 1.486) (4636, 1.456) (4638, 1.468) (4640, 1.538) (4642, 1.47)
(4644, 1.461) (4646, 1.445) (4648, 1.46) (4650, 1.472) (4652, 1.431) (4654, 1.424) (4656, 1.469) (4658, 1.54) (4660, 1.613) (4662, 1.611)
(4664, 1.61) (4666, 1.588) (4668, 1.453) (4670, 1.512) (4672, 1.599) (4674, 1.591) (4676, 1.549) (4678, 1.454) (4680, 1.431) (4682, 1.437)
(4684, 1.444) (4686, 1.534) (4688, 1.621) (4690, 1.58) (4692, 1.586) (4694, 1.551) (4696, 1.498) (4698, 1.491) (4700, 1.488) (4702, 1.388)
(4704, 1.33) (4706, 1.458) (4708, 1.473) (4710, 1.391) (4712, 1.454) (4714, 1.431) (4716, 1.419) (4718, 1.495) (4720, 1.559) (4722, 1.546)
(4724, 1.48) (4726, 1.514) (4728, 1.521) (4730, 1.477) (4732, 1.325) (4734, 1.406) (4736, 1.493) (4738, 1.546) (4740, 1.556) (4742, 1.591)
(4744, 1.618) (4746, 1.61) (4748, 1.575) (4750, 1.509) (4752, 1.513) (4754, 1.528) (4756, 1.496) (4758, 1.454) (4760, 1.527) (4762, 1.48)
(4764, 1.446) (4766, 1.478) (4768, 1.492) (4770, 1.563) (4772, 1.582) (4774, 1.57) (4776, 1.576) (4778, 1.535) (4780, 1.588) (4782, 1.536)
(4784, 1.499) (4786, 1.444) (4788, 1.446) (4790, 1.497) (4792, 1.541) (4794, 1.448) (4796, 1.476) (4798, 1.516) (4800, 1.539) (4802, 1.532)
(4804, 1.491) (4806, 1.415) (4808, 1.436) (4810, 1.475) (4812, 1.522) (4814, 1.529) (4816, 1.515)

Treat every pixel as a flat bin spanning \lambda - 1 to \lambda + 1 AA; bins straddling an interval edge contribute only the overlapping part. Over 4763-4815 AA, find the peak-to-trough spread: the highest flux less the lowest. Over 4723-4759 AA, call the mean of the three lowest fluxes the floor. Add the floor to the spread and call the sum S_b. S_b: 1.57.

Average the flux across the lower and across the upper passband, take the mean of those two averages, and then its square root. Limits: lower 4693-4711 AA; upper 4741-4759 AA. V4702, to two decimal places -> 1.22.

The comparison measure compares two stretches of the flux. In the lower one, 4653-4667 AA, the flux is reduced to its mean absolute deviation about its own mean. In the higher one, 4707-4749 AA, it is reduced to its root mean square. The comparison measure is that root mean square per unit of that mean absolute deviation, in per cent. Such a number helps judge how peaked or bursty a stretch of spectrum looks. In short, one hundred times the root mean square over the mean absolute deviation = 2397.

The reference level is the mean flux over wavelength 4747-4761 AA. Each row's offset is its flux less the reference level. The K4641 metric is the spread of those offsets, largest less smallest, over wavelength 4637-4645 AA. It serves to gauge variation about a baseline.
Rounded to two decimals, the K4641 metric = 0.08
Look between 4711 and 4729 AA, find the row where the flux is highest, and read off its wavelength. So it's 4720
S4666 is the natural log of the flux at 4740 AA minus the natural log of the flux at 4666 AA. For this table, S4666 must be -0.020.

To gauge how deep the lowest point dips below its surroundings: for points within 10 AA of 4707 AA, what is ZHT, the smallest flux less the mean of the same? -0.10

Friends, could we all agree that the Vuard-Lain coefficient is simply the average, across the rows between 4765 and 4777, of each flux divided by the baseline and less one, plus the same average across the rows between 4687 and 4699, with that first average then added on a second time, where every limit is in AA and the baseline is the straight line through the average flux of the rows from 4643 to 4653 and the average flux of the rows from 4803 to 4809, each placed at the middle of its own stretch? 0.20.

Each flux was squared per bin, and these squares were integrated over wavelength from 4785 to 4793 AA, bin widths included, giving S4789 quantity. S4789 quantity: 17.6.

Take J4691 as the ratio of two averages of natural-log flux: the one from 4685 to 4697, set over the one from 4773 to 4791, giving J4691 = 1.06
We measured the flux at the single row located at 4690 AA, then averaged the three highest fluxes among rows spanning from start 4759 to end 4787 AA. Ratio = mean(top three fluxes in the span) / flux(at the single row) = 1.00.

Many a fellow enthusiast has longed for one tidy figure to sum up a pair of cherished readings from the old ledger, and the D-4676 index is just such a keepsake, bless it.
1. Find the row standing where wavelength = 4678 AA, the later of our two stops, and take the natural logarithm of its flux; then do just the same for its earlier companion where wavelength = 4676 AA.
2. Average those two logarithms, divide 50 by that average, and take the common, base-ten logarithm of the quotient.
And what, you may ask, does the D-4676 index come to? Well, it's 2.090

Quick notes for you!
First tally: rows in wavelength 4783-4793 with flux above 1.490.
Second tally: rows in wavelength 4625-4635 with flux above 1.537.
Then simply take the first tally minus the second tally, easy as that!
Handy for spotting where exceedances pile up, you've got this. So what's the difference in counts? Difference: 0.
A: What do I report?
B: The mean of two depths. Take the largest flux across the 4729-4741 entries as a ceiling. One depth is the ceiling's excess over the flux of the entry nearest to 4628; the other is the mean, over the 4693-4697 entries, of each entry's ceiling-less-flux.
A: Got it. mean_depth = -0.02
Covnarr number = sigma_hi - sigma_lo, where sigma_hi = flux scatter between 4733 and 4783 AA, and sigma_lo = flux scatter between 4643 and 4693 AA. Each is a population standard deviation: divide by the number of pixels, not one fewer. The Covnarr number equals -0.018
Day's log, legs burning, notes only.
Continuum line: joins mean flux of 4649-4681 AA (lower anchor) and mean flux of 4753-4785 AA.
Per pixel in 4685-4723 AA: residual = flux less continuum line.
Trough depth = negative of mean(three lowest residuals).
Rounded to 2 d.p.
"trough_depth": 0.15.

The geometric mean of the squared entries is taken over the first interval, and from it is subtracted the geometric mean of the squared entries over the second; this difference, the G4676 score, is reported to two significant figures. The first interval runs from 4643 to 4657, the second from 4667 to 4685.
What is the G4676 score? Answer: -0.13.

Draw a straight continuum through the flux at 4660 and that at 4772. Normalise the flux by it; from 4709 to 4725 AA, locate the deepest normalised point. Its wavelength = 4710 AA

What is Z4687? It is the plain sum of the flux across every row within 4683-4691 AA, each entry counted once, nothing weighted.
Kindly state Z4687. 6.2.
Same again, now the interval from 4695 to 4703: 5.9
